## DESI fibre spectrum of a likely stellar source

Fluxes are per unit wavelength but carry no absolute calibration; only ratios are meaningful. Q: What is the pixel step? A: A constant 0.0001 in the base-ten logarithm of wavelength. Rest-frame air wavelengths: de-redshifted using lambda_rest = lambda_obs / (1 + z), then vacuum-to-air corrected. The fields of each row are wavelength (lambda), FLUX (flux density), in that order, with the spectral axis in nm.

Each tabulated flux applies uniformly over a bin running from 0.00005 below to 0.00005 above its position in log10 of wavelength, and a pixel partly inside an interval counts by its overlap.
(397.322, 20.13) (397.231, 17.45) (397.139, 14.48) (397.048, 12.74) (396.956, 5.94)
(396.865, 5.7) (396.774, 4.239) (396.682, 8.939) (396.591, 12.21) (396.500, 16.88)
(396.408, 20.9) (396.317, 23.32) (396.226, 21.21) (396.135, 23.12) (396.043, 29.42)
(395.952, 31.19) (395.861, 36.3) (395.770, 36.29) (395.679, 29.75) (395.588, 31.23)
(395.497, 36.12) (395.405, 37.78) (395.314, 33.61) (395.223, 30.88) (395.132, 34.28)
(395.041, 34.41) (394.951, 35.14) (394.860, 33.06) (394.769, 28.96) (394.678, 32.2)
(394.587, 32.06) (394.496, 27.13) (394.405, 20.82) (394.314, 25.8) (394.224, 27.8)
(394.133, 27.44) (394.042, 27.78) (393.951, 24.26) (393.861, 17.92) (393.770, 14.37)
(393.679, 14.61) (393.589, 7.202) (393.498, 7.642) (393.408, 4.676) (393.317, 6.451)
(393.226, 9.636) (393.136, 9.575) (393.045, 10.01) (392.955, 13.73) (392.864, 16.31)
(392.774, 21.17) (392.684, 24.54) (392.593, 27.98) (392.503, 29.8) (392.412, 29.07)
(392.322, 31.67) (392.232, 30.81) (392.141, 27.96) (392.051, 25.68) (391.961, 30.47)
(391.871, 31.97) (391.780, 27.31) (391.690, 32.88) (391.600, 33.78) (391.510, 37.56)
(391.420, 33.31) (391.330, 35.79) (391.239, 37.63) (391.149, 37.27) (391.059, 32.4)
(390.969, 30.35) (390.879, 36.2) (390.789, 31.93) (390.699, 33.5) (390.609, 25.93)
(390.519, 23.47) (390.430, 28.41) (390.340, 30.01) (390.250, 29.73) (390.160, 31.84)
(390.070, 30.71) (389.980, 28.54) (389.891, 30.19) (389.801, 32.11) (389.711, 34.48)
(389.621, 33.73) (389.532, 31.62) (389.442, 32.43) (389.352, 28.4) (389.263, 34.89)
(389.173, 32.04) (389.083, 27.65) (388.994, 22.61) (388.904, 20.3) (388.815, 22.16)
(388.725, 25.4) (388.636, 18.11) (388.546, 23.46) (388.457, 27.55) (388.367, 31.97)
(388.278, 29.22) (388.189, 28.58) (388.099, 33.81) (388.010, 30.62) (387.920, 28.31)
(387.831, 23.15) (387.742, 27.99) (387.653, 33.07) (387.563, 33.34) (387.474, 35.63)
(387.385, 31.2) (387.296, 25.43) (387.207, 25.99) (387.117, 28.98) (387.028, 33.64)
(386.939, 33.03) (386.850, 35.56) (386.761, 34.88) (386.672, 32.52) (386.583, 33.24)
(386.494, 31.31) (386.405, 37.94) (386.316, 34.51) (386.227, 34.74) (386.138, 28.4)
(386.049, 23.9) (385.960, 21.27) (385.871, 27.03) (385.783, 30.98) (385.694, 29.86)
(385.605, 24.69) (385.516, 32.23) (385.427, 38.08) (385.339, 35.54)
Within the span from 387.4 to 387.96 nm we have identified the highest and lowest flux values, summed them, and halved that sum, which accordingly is 29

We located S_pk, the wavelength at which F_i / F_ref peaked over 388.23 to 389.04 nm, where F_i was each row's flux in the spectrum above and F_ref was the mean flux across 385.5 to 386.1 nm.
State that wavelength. 388.367 nm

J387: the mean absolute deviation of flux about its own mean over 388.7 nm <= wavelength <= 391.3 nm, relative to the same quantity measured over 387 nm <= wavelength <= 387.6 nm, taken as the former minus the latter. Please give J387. 0.2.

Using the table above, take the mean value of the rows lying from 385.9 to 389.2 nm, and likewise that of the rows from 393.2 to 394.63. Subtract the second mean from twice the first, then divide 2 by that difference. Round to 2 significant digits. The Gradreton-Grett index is 0.050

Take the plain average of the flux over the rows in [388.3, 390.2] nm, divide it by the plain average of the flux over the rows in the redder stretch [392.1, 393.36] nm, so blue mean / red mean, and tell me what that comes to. 1.4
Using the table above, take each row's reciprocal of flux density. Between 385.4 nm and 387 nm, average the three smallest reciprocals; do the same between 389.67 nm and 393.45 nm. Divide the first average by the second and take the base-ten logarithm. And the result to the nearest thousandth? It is 0.004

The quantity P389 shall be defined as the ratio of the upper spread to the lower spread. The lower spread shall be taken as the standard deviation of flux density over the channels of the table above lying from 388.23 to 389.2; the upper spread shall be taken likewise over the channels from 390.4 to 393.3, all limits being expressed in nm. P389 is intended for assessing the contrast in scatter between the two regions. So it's 1.8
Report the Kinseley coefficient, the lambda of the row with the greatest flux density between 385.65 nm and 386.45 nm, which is 386.405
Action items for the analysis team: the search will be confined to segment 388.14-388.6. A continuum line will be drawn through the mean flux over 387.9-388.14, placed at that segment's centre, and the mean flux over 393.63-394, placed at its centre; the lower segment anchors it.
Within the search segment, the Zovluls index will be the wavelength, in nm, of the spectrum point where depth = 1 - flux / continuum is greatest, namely 388.546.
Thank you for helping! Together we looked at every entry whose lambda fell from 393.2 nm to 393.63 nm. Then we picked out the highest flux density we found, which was 9.636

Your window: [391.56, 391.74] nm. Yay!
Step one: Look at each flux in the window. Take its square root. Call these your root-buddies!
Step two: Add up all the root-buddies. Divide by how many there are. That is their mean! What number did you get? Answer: 5.8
